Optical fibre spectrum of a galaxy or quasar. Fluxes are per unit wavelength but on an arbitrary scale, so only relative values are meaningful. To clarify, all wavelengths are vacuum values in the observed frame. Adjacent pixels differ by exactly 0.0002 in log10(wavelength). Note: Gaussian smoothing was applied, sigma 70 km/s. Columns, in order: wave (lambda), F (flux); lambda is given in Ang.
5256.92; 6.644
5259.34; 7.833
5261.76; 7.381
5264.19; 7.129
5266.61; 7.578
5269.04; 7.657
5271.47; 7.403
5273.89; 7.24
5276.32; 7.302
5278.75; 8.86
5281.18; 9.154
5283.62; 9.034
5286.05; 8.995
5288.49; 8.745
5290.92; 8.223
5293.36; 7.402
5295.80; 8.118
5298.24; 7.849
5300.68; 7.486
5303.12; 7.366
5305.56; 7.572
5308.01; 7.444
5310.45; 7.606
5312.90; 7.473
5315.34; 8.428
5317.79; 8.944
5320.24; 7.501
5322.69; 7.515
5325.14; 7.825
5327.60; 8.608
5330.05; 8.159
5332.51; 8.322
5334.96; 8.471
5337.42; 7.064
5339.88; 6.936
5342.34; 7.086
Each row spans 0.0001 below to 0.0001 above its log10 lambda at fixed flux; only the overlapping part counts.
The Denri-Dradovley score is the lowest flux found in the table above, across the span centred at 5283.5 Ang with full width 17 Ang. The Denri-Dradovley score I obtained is 7.302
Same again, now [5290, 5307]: 7.366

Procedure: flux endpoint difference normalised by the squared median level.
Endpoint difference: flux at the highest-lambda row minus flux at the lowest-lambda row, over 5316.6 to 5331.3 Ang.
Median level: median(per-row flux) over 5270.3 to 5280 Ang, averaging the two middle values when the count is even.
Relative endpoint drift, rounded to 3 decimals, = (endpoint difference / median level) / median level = -0.015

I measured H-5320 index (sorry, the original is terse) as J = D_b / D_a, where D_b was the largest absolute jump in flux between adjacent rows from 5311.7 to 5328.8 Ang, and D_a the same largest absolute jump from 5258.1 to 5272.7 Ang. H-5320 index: 3.2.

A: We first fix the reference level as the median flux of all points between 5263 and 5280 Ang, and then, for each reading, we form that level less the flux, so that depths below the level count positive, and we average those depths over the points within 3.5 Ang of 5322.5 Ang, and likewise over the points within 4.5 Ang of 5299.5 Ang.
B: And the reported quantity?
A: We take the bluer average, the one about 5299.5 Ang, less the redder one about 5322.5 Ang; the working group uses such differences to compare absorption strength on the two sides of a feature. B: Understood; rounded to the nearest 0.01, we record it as -0.09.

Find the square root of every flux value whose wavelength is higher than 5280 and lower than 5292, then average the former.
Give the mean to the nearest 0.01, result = 2.97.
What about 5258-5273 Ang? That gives 2.74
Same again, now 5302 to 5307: 2.73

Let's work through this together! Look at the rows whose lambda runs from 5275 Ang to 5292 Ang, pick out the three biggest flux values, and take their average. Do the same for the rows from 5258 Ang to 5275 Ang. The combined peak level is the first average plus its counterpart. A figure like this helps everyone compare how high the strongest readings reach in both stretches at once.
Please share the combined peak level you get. 16.8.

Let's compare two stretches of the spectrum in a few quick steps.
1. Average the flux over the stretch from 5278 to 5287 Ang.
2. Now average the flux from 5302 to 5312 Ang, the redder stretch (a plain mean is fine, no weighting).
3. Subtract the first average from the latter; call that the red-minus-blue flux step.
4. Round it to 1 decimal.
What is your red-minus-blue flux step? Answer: -1.5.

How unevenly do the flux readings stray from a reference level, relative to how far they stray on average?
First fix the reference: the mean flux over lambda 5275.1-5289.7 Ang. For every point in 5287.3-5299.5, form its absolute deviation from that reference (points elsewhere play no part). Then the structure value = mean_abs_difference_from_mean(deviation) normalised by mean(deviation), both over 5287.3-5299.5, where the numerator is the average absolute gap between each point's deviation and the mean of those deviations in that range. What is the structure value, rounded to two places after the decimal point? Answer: 0.52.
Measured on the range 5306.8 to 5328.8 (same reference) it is 0.51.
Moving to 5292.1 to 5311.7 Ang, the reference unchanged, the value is 0.18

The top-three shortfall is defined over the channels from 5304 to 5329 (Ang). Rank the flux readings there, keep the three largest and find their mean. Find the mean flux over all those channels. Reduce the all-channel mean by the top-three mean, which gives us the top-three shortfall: -0.77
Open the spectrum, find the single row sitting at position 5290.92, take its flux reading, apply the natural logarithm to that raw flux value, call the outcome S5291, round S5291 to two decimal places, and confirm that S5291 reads 2.11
